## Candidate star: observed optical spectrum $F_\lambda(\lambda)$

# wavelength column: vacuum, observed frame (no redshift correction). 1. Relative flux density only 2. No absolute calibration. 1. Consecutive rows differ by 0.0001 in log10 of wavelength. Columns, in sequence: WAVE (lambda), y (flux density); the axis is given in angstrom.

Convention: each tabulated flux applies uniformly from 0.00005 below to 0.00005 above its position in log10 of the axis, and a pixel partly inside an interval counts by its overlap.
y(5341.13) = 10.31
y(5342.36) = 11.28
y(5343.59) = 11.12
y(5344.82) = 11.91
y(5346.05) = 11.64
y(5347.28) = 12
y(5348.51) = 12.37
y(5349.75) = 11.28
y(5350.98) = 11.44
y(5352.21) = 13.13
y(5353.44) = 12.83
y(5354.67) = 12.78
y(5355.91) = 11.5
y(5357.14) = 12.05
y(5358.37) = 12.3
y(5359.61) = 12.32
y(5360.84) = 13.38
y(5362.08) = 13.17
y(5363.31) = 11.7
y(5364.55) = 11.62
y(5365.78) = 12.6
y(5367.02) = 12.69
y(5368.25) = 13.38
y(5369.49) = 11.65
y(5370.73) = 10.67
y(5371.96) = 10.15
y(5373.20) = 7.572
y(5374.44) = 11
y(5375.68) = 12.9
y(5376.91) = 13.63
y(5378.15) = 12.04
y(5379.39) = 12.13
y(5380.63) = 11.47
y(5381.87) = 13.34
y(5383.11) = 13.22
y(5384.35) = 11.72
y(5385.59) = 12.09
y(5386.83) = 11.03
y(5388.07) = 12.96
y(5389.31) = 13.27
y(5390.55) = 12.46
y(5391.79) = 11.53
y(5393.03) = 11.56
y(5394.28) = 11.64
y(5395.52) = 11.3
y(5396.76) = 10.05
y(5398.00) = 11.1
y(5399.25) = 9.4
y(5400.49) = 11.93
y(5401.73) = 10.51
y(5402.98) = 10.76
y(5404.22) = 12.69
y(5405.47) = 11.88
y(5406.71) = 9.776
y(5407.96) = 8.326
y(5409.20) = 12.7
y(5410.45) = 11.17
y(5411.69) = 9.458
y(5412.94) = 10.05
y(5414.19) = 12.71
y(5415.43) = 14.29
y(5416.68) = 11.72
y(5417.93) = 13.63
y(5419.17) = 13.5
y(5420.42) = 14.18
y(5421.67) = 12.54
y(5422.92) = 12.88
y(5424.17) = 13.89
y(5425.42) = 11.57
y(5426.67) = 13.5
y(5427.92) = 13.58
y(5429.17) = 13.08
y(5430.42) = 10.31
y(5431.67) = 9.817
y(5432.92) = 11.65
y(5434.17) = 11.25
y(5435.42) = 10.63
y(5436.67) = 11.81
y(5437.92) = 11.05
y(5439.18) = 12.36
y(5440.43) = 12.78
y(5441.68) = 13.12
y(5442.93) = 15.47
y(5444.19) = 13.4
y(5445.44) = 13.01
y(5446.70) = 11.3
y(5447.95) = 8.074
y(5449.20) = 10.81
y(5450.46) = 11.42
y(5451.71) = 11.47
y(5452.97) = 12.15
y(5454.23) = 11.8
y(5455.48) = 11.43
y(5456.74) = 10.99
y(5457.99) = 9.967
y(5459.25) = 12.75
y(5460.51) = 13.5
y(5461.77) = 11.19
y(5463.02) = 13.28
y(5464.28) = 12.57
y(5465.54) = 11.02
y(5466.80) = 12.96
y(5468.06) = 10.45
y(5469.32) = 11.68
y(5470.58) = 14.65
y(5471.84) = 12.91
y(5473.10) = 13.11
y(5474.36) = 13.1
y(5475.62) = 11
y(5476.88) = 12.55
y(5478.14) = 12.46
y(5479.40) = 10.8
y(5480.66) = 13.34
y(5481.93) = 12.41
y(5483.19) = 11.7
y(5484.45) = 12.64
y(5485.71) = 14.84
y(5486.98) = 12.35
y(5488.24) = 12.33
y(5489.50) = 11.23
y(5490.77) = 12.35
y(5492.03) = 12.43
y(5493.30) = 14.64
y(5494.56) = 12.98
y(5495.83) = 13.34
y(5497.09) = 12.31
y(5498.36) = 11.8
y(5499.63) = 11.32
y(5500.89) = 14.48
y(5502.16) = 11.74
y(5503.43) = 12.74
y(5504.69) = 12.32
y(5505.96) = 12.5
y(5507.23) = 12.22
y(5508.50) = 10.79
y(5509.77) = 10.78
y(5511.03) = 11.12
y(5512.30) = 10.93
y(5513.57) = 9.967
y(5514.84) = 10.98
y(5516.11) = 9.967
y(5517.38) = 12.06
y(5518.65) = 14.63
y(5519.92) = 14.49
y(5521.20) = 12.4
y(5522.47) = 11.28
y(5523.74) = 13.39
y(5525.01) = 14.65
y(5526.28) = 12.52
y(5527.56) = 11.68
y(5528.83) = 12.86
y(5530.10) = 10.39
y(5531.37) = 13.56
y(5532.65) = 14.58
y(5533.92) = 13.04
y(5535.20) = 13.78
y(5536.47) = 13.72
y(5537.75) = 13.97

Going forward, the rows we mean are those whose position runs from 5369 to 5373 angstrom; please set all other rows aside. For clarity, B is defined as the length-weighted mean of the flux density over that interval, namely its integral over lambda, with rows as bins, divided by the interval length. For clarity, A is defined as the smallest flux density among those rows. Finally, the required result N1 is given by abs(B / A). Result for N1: 1.03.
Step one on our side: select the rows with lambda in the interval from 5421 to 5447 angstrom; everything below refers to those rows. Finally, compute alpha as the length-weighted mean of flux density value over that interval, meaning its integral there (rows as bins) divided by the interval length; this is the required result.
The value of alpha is 12.3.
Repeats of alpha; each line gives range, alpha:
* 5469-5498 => 12.7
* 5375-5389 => 12.4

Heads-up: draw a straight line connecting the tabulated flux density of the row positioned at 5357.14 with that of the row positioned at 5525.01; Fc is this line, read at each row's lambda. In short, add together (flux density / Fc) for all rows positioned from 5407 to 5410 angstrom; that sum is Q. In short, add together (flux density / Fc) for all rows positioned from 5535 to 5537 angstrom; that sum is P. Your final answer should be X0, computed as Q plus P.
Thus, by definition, 3.49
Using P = 1.9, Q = 1.64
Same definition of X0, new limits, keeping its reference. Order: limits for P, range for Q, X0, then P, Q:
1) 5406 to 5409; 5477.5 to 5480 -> 3.08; 1.4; 1.67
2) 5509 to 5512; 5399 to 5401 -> 3.20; 1.5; 1.68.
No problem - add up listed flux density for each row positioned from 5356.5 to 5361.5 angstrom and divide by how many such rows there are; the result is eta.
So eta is 12.5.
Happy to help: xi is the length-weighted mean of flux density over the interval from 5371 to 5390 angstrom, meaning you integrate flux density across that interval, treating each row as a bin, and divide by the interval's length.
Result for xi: 11.9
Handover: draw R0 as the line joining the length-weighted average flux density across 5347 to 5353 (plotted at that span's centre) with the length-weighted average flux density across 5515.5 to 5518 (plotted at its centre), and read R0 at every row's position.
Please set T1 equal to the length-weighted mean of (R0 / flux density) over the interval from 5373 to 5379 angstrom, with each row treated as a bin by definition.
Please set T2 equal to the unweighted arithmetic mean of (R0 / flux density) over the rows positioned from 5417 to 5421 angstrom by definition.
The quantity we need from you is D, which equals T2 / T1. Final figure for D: 0.80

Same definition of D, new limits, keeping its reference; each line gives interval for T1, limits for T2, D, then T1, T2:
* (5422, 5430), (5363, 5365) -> 1.15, 0.90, 1.03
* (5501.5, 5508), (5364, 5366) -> 1.10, 0.90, 0.99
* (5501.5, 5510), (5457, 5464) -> 1.02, 0.93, 0.95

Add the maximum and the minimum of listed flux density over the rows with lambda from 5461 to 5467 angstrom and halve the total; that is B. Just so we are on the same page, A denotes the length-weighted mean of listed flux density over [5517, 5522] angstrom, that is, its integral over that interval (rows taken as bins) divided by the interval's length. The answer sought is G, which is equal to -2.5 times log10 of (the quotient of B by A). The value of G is 0.10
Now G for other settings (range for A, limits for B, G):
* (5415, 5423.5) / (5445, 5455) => 0.25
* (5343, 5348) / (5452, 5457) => 0.01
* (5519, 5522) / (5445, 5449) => 0.26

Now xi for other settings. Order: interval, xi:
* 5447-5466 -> 11.5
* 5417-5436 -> 12.4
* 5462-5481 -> 12.4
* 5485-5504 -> 12.7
